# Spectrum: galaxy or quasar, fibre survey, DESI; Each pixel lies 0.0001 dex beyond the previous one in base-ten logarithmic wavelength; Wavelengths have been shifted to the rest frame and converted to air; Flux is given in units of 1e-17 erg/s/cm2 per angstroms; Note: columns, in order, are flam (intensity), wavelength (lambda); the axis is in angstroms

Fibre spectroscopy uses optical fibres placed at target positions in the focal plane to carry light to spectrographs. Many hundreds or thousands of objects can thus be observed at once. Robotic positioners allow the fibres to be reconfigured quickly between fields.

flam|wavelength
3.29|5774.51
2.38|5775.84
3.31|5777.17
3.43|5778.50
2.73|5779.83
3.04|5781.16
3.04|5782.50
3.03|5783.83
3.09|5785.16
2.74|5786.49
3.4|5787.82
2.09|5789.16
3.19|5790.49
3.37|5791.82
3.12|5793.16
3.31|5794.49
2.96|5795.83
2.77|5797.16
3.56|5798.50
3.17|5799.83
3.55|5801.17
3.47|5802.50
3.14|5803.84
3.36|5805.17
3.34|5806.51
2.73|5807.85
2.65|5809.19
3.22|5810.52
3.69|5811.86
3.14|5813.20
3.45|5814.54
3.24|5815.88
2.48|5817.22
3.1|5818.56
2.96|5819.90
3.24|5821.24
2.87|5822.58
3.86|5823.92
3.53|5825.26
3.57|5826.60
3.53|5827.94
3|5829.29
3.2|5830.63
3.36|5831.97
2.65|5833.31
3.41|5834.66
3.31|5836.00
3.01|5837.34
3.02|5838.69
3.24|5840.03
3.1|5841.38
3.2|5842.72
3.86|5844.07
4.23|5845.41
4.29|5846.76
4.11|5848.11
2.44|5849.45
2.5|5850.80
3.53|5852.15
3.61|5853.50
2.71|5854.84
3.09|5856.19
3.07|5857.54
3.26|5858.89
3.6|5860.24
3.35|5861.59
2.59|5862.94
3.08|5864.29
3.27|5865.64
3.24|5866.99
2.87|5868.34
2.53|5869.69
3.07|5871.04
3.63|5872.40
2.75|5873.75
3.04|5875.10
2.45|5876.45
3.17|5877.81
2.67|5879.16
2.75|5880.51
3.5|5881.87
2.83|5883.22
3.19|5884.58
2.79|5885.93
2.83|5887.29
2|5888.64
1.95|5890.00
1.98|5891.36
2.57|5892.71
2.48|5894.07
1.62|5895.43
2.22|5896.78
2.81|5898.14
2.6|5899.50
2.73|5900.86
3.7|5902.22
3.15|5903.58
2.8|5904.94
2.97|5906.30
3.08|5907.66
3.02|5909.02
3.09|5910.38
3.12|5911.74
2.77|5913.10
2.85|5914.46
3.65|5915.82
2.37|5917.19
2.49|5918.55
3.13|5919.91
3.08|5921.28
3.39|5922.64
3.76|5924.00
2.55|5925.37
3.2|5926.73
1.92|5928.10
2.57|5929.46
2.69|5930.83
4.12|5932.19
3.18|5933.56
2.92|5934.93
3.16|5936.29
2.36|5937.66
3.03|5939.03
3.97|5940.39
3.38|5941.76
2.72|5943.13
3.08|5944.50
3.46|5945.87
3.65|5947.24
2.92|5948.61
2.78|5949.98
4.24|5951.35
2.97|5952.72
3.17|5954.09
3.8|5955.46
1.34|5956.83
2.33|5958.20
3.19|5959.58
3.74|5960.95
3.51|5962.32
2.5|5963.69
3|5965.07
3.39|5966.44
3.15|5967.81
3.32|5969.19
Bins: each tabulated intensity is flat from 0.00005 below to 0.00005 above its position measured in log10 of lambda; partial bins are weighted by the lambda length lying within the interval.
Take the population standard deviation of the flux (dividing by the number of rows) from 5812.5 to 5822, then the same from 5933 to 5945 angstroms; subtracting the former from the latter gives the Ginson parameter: 0.13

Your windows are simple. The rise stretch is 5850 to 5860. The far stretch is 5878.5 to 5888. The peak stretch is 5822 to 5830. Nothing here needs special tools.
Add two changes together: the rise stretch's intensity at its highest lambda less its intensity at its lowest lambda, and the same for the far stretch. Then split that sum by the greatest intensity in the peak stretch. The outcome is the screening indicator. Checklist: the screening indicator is 0.2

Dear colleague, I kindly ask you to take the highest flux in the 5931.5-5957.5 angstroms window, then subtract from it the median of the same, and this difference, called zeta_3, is 1.08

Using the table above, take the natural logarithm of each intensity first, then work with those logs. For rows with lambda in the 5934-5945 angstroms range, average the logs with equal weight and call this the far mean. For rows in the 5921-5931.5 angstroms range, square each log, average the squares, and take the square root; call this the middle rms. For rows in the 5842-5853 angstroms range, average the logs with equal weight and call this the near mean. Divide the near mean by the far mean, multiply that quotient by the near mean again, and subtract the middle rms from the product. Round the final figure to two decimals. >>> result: 0.31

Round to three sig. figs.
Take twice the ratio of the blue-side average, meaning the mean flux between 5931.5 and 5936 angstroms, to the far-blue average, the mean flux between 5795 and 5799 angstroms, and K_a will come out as 2.20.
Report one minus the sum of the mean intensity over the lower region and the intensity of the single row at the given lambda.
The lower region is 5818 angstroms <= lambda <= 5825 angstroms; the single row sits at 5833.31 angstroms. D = -4.9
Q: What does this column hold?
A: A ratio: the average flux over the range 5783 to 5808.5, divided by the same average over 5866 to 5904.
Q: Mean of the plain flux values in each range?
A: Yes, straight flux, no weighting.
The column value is 1.13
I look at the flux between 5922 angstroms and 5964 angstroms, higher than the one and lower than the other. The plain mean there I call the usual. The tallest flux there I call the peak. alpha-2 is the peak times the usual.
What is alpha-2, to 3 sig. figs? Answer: 13.1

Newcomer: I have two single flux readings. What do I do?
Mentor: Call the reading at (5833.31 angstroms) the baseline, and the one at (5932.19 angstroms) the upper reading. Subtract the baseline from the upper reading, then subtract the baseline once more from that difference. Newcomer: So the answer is -1.2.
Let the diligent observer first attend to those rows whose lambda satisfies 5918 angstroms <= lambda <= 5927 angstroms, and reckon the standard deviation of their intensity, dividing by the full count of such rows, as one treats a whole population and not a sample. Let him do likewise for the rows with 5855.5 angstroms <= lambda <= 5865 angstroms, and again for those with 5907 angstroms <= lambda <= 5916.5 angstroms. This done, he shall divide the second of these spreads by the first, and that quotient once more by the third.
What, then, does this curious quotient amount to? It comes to 2.7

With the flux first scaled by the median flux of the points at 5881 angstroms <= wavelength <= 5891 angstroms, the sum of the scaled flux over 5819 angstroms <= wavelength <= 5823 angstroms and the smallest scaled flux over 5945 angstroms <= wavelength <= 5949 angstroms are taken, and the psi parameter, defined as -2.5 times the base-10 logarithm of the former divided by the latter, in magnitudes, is -1.23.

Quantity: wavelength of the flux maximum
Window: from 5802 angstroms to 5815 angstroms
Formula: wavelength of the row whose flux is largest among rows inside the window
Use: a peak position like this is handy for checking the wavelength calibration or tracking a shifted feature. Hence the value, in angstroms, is 5811.86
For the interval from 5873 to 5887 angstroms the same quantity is 5881.87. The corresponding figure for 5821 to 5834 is 5823.92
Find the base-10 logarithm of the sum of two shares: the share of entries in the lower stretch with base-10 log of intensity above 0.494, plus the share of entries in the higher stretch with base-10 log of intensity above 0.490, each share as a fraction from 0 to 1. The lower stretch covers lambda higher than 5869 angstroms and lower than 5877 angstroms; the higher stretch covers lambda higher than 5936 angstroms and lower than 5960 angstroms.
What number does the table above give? -0.18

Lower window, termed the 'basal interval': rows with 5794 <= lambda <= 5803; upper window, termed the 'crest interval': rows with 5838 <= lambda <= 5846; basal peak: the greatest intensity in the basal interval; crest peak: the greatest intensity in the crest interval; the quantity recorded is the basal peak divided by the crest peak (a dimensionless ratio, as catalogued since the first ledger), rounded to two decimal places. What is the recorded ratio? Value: 0.84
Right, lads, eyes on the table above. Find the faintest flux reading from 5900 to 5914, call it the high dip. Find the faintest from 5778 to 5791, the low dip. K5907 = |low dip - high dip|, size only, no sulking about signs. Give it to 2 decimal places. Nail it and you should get 0.64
